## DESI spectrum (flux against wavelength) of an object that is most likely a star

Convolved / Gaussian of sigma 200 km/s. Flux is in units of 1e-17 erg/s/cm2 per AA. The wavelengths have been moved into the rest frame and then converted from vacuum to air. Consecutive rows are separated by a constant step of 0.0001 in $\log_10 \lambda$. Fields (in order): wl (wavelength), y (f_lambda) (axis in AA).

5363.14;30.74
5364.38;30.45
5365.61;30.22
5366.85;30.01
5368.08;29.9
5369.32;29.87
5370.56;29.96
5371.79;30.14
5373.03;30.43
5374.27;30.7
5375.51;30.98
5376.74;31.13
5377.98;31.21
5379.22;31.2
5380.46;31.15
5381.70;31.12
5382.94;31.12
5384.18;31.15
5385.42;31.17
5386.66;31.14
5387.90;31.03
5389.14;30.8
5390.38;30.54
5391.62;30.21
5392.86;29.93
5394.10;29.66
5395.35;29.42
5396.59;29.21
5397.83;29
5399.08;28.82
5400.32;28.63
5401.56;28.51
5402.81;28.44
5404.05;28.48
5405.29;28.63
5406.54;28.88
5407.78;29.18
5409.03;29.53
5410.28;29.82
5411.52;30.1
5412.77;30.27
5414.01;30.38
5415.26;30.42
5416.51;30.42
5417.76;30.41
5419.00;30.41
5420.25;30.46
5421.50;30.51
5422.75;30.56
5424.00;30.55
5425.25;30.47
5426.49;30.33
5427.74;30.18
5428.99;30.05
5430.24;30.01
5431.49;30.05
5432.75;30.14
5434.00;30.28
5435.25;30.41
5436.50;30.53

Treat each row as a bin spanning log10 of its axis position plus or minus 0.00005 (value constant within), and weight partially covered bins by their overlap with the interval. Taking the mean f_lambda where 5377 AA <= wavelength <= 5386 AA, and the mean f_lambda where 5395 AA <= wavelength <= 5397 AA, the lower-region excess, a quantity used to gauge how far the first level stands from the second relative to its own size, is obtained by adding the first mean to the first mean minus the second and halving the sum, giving 16.5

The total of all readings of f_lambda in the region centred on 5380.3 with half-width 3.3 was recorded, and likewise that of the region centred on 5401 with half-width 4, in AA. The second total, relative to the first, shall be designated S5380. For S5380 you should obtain 1.1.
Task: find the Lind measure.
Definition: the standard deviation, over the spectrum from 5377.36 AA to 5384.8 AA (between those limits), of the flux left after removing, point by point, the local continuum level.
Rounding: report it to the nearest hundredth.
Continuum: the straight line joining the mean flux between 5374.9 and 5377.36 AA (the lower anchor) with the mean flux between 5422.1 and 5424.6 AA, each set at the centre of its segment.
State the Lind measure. 0.02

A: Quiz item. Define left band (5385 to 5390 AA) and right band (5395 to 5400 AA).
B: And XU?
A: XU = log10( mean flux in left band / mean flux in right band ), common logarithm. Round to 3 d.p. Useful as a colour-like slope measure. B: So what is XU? 0.028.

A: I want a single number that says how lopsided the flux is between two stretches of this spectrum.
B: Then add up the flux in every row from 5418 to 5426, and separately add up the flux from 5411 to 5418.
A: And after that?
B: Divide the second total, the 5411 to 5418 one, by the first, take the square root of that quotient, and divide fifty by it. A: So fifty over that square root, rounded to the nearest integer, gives 50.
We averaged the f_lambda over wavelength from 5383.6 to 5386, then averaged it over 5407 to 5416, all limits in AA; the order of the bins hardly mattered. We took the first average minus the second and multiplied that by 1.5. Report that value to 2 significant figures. 1.8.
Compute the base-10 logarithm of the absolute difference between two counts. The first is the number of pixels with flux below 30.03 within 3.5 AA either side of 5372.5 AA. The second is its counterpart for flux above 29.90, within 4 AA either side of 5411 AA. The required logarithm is 0.000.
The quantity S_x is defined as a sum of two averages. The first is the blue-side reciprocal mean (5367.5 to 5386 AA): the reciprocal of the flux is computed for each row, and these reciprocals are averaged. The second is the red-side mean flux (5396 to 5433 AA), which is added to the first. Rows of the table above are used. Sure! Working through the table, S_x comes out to 29.8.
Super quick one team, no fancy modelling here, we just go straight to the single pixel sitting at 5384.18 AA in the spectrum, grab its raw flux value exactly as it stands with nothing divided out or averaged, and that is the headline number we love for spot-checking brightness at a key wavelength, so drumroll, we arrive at 31.15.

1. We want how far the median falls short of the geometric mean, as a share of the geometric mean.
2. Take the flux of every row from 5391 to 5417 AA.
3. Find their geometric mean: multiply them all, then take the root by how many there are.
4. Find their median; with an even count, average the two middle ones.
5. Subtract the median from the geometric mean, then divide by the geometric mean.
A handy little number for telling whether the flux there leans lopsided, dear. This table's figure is -0.0001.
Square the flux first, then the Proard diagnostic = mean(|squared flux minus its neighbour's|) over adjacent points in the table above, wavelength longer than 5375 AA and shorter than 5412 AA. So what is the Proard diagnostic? 10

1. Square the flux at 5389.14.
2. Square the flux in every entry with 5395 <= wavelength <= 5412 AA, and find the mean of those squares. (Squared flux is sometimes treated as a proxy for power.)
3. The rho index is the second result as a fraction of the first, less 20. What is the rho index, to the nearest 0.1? -19.1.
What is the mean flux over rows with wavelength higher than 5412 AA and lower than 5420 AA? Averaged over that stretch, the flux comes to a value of 30.4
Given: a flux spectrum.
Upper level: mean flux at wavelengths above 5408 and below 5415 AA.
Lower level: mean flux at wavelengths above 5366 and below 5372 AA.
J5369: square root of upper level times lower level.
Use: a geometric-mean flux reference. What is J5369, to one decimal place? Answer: 30.0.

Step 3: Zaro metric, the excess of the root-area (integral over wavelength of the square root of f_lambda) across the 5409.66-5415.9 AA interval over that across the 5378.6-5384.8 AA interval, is -0.3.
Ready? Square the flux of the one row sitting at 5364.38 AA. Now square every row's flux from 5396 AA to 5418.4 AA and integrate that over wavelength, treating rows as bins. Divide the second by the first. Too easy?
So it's 20.90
